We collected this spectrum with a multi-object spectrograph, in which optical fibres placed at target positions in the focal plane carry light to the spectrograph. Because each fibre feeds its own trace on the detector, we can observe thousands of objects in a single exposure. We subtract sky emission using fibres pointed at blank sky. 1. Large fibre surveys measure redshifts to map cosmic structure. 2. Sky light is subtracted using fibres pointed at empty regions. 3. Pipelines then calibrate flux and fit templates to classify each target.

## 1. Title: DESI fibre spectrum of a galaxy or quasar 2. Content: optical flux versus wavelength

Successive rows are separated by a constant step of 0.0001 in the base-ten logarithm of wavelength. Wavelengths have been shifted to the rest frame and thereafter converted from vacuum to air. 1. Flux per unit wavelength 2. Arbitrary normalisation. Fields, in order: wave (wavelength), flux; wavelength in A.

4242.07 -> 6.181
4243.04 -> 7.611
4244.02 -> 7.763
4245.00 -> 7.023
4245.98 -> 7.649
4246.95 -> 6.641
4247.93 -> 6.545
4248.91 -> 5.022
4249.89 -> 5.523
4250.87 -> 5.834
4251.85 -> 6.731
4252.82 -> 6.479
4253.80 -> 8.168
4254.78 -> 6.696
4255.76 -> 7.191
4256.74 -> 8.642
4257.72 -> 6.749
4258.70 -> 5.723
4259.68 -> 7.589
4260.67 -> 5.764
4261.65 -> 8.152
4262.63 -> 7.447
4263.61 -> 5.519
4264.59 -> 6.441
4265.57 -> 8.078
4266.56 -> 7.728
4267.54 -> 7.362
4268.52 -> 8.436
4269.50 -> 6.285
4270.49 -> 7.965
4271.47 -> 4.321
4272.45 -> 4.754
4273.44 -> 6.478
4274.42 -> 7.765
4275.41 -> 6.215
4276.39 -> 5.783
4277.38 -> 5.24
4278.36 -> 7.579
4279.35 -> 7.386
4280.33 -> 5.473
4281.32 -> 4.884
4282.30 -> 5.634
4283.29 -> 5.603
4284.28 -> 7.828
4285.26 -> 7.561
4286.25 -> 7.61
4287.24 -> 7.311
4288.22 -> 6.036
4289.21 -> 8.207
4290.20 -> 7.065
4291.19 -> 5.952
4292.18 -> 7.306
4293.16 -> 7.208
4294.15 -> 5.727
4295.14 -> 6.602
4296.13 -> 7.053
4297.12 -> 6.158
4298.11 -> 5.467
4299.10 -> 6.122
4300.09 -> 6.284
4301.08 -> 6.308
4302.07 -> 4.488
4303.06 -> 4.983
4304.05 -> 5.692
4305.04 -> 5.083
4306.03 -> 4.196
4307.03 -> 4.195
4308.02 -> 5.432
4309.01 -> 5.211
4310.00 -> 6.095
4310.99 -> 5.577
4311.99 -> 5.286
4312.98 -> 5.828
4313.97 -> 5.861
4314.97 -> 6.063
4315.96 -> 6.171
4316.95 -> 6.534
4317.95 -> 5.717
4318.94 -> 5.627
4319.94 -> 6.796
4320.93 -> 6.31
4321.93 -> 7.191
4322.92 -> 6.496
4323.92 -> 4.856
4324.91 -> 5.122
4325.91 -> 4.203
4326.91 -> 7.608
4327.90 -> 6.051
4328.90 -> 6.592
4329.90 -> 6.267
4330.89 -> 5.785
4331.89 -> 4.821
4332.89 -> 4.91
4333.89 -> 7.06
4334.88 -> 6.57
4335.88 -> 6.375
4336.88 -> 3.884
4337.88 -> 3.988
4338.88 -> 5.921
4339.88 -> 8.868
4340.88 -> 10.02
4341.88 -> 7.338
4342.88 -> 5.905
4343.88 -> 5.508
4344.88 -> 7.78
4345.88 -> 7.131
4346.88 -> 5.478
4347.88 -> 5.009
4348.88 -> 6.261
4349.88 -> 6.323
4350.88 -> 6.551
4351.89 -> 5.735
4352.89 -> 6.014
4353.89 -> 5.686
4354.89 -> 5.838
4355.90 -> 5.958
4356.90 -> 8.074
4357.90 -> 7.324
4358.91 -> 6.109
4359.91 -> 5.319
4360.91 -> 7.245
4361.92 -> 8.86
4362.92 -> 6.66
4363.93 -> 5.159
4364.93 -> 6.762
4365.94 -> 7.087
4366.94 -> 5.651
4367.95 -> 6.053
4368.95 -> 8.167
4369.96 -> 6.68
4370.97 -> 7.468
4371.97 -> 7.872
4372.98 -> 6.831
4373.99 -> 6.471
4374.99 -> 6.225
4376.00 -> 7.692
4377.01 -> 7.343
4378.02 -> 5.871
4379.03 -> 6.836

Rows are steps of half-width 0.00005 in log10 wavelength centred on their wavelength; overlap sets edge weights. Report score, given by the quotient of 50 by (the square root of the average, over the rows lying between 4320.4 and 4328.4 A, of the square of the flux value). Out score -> 8.2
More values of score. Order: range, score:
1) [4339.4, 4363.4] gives 7.3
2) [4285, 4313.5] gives 8.1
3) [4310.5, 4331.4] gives 8.3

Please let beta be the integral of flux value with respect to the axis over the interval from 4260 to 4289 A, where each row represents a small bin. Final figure 193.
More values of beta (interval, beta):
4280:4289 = 59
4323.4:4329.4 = 34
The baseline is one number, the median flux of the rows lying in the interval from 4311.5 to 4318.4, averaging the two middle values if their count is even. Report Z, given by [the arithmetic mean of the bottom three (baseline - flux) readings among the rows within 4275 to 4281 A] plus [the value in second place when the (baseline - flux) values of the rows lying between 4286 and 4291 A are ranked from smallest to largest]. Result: -2.9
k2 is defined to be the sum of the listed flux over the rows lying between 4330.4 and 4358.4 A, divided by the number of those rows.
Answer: 6.3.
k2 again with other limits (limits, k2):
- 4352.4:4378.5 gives 6.7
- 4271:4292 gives 6.4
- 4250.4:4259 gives 6.9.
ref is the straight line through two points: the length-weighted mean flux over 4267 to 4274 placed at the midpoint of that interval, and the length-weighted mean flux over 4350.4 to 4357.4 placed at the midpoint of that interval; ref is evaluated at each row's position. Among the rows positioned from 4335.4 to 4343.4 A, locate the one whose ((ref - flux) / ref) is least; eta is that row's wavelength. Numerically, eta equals 4340.88 A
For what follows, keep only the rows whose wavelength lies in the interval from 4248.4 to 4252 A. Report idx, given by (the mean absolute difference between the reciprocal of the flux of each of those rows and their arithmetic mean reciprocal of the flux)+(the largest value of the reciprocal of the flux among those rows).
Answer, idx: 0.21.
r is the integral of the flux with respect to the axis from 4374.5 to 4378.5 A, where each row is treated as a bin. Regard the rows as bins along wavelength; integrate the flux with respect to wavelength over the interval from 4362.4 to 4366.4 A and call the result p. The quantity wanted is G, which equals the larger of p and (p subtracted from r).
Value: 25.7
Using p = 25.7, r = 27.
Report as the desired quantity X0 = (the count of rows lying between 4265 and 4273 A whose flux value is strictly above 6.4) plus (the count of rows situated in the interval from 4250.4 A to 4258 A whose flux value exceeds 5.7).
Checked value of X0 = 13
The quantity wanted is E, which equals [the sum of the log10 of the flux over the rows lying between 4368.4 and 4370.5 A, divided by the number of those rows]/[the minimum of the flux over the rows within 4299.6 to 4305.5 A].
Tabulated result 0.193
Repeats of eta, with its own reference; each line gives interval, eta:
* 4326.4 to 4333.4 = 4326.91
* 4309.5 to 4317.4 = 4316.95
